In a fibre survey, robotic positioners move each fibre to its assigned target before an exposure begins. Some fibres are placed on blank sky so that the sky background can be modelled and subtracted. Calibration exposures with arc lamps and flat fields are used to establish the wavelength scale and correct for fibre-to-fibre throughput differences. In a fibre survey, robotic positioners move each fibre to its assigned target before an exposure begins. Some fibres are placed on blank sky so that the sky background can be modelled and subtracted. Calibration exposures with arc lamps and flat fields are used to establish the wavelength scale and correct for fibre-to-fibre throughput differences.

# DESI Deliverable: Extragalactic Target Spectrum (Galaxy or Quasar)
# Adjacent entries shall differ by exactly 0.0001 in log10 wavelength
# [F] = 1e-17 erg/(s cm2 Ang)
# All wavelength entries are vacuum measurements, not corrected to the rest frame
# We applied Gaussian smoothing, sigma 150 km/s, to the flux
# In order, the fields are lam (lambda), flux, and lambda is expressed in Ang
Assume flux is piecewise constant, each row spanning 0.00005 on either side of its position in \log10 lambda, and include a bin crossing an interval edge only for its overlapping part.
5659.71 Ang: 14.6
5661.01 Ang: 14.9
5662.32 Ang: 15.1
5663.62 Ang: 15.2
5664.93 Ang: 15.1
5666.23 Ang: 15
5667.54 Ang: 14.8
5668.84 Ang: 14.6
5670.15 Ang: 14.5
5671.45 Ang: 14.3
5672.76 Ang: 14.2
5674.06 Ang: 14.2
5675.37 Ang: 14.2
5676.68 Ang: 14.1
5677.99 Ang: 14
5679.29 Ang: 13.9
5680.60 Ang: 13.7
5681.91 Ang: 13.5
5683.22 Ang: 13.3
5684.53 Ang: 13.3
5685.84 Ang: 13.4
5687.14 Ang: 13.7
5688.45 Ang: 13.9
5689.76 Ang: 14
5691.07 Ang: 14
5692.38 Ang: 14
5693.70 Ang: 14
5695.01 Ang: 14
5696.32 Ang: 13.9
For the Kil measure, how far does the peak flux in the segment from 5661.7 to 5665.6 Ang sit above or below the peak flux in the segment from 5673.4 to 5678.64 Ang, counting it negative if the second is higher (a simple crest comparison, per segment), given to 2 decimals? 1.00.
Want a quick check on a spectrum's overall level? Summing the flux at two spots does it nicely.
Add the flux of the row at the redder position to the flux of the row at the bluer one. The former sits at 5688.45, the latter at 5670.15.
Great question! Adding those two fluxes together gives 28.4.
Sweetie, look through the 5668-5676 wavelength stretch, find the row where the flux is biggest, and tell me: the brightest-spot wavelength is 5668.84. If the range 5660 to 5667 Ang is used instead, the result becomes 5663.62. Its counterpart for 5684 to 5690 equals 5689.76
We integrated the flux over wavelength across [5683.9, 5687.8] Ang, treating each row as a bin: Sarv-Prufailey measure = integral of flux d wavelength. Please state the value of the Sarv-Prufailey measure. 53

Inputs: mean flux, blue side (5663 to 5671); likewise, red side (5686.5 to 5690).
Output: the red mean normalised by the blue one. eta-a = 0.933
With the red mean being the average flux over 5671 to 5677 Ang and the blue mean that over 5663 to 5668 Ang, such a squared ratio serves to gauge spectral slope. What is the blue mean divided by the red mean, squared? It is 1.12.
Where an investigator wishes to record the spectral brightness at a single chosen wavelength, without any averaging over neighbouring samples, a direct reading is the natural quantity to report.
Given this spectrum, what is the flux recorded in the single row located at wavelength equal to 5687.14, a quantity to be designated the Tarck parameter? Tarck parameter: 13.7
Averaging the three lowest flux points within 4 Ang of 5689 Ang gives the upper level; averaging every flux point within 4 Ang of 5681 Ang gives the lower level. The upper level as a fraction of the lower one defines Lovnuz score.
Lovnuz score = 1.00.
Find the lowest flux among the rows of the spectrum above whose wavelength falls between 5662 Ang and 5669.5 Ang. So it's 14.6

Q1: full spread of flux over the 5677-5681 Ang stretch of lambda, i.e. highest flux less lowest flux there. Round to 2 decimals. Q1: 0.30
